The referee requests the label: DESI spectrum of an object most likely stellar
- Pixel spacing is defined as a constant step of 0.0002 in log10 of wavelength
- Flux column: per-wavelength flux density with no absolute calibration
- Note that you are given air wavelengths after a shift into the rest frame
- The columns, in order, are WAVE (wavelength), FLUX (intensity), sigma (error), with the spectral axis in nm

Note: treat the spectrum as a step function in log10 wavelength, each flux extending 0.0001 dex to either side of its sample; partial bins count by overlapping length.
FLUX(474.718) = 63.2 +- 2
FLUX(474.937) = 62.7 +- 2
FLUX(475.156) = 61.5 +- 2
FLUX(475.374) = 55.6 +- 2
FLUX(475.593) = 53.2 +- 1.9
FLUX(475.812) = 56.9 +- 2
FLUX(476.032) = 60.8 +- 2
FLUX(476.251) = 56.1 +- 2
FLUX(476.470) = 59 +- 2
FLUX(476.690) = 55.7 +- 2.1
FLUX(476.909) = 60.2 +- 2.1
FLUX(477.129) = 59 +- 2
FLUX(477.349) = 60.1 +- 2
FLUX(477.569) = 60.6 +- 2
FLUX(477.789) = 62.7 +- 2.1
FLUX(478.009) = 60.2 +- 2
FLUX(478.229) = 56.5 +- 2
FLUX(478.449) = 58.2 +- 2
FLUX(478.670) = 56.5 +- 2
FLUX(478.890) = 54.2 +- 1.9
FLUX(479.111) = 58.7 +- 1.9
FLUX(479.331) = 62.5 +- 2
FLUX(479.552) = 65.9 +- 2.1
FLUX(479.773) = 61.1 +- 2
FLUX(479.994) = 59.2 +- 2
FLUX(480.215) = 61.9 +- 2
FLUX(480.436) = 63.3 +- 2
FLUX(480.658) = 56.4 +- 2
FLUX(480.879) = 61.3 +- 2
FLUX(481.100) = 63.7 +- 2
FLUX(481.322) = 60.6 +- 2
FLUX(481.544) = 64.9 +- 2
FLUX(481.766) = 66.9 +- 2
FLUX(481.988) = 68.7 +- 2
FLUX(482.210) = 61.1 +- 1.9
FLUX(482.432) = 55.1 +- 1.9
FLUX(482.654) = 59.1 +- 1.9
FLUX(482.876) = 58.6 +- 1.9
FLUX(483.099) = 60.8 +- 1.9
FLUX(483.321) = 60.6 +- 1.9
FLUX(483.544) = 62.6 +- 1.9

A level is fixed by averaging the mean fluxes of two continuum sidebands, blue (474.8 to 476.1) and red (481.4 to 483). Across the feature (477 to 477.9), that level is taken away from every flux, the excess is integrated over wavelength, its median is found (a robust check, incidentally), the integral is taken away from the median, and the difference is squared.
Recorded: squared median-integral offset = 0.04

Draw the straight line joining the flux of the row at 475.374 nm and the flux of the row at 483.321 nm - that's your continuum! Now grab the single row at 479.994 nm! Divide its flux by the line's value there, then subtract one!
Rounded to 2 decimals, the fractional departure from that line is 0.01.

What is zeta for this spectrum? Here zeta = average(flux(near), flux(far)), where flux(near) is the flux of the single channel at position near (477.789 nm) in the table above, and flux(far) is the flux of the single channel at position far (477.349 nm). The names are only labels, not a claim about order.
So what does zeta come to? 61.4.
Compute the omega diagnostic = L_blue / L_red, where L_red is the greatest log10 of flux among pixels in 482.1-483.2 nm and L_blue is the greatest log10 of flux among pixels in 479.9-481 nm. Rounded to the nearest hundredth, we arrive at 1.01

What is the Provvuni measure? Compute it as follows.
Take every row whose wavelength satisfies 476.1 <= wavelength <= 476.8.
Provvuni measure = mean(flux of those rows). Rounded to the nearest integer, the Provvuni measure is 57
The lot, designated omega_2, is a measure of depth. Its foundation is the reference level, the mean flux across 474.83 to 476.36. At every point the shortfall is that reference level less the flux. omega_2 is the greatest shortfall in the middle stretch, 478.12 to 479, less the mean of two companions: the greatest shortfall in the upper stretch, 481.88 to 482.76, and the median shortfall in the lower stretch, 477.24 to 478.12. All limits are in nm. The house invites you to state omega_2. 4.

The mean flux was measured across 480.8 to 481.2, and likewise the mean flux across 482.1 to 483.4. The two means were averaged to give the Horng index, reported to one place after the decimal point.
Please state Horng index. 60.9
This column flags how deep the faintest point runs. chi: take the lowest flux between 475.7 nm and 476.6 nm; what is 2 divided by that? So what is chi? 0.0357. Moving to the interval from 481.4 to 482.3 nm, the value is 0.0327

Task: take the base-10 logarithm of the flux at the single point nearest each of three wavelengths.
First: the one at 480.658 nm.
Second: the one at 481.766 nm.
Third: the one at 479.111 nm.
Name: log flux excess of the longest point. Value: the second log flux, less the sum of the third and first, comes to -1.69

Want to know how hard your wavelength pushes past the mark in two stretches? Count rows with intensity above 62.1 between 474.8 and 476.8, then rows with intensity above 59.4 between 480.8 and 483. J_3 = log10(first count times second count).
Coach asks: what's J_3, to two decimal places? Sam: 0.85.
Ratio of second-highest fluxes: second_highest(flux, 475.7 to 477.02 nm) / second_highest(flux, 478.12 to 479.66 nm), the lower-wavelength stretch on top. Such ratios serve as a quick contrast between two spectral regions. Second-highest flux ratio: 0.96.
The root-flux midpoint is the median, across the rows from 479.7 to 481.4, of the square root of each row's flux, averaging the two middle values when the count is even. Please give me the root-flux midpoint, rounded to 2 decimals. 7.82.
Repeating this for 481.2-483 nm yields 7.80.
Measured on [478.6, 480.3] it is 7.76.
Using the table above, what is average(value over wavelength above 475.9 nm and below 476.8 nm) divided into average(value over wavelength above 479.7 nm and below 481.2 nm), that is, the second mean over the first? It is 1.05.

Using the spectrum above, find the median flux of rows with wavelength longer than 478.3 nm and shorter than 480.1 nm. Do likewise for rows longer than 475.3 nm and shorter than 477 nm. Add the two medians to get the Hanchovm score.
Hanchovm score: 115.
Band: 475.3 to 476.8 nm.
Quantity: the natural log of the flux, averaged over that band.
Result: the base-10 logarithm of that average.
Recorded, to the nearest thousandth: 0.606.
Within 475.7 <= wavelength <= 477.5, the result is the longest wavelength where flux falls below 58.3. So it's 476.690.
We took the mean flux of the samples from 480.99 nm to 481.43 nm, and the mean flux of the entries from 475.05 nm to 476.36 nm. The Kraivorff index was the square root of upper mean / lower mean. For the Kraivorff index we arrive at 1.04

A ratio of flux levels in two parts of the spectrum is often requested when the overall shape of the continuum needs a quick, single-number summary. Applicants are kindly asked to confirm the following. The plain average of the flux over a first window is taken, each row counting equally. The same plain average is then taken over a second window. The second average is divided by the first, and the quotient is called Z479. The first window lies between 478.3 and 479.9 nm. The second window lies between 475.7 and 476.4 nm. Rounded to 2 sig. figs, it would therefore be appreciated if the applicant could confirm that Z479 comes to 0.97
